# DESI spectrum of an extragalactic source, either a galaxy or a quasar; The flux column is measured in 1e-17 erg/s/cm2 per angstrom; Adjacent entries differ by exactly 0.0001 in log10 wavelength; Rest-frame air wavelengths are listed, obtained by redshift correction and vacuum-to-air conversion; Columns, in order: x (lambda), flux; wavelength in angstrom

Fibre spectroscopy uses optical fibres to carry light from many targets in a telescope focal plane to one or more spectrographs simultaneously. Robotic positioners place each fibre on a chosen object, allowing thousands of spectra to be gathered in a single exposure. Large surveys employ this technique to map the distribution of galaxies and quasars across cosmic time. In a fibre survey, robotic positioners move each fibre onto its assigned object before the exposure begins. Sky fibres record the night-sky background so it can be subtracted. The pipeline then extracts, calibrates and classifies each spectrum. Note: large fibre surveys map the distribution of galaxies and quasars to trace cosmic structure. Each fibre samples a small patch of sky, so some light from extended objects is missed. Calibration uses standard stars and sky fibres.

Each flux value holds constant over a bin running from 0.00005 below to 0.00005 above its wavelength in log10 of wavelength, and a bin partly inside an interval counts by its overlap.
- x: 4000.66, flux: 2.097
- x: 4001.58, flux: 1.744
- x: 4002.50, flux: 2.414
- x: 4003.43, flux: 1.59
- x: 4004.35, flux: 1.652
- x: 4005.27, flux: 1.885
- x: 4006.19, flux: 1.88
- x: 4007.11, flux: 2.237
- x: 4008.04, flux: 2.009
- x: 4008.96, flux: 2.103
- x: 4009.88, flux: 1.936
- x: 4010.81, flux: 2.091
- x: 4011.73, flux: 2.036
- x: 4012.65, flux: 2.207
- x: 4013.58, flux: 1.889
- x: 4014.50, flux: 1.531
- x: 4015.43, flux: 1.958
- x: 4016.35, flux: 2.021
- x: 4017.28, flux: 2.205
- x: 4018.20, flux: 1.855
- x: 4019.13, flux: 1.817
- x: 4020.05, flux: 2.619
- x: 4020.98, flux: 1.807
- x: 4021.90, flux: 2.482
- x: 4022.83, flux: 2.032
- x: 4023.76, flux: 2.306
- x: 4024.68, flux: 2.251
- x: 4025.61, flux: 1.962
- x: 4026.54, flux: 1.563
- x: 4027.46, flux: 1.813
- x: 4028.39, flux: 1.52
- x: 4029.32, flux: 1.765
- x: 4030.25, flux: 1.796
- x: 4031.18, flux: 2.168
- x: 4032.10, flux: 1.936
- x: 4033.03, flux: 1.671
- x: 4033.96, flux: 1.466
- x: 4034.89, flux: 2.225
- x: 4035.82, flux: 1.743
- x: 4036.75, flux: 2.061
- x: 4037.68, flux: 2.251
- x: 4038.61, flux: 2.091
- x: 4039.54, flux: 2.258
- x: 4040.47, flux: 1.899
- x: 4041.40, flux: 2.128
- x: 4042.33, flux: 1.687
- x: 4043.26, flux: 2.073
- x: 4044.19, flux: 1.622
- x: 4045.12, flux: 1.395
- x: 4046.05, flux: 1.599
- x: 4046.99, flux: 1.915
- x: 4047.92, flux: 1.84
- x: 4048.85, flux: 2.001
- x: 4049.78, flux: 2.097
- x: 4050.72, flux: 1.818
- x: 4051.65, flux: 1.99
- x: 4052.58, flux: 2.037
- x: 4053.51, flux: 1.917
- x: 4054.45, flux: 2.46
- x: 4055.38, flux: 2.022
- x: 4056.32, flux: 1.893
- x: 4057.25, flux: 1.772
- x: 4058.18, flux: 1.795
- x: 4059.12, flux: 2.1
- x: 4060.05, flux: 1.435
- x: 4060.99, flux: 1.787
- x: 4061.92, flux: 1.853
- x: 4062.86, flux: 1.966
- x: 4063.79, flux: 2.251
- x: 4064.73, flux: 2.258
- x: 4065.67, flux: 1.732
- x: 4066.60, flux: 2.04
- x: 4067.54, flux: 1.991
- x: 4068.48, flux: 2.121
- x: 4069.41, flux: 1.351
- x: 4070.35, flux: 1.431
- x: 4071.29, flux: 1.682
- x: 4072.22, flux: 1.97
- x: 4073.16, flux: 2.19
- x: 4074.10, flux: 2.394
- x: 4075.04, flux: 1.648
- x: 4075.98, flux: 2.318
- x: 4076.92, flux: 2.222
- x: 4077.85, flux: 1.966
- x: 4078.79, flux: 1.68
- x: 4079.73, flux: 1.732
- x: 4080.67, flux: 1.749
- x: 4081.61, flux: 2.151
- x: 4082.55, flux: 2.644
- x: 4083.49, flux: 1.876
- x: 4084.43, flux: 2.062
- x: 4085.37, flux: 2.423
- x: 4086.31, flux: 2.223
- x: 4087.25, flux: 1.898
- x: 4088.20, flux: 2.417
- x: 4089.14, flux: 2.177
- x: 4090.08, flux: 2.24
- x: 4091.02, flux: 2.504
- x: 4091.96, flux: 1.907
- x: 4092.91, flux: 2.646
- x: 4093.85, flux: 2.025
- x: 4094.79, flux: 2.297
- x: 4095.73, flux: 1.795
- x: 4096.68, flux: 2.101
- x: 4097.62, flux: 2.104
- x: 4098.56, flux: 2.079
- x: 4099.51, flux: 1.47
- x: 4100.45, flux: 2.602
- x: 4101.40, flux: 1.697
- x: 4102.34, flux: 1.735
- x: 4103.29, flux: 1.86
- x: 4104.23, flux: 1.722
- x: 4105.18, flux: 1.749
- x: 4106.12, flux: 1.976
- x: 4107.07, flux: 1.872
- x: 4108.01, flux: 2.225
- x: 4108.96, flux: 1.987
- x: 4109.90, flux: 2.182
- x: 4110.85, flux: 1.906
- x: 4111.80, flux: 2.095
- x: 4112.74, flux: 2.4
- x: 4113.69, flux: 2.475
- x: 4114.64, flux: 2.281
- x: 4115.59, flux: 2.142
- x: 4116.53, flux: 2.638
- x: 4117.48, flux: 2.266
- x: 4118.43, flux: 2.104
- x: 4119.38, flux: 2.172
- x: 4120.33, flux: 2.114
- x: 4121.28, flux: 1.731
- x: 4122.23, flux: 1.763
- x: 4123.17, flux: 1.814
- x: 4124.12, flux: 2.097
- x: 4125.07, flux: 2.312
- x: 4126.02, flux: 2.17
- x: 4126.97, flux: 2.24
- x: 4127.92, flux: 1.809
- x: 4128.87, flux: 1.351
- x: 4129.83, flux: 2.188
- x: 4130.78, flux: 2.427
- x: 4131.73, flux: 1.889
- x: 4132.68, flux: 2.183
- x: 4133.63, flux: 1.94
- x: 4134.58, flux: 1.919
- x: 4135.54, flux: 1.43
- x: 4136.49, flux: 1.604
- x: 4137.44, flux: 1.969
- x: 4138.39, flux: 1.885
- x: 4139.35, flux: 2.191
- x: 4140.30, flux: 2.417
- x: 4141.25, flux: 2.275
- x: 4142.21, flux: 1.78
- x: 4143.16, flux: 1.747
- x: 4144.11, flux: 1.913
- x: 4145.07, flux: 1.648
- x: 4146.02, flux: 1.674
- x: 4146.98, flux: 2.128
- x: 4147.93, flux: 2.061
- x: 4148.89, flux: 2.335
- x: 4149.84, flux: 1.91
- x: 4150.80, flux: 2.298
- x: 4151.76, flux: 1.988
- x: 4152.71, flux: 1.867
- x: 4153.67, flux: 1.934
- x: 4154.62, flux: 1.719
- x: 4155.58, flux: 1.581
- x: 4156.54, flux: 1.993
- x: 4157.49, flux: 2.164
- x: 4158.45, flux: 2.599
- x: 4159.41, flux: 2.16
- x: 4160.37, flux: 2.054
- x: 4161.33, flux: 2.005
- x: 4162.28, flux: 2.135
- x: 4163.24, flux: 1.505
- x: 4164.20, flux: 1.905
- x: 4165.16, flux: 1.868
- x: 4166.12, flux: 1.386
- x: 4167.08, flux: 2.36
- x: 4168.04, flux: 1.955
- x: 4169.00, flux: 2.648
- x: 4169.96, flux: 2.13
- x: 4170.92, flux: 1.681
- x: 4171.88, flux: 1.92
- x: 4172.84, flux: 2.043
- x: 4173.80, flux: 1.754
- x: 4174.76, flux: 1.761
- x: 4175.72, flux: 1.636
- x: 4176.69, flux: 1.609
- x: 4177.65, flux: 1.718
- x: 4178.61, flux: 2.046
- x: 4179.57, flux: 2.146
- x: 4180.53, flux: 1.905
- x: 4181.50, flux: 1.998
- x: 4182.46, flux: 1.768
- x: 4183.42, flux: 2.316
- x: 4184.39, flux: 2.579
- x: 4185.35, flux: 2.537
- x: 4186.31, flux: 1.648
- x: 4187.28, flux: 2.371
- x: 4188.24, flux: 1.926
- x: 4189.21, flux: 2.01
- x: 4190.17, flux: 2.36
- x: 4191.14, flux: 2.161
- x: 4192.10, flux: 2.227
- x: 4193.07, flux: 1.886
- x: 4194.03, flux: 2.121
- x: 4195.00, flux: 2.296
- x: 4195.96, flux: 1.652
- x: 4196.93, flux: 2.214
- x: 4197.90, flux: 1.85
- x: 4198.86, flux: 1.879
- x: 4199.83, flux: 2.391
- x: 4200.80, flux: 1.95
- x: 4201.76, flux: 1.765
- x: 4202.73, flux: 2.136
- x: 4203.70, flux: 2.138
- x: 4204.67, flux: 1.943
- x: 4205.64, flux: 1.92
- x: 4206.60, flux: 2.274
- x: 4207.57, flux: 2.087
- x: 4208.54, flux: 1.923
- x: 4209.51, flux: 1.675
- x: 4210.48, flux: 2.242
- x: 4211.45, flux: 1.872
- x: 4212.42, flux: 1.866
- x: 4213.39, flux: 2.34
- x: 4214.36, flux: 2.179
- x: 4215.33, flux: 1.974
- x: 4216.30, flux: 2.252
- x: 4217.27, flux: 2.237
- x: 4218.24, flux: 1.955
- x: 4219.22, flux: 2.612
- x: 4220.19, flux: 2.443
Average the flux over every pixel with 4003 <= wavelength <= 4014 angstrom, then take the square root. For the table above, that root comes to 1.40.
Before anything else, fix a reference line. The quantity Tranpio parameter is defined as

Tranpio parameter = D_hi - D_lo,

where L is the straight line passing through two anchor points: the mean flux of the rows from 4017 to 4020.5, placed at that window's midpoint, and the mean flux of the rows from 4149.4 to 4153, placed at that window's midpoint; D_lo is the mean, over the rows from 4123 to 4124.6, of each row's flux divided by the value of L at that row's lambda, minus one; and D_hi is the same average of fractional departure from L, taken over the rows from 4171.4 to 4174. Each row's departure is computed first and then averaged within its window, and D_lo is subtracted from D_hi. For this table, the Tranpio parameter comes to -0.01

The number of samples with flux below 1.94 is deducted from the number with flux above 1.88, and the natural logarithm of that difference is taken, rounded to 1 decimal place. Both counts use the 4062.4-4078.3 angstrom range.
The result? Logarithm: 1.9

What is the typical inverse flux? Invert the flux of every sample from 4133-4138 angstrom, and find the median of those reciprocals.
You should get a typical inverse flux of 0.52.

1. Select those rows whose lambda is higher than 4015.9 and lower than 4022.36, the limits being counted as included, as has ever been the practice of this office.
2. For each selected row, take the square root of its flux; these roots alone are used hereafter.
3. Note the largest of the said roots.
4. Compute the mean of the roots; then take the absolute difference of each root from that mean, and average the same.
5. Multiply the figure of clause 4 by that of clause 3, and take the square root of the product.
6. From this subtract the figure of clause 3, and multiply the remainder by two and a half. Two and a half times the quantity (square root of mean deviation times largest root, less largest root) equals -3.07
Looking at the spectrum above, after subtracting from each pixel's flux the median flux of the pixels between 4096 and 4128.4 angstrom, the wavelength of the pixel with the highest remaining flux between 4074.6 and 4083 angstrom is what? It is 4082.55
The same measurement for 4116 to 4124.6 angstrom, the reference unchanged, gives 4116.53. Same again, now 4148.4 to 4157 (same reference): 4148.89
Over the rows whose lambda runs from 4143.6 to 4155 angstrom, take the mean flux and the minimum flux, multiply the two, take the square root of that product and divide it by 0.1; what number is 18.0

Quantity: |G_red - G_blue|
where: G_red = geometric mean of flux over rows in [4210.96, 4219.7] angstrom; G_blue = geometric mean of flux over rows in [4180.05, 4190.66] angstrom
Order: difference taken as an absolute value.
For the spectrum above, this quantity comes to 0.023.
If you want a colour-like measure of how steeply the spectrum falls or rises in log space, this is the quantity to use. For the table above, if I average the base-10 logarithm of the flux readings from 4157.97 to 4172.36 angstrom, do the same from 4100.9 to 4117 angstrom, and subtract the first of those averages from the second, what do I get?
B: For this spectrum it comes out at 0.01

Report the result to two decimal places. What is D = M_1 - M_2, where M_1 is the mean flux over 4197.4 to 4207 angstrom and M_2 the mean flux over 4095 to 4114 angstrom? 0.02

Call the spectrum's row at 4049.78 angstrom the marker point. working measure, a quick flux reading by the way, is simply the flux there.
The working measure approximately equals 2.097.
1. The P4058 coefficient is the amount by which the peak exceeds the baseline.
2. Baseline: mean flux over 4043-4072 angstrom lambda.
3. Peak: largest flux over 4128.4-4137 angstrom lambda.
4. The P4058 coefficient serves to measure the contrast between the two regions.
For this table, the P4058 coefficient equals 0.55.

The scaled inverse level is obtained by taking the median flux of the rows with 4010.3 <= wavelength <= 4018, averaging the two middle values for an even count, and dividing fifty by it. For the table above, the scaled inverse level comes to 24.6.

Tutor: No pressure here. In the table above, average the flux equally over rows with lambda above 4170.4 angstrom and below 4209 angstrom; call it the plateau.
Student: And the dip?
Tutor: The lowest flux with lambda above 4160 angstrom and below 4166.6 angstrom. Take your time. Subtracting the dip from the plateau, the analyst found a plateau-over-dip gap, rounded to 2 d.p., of 0.63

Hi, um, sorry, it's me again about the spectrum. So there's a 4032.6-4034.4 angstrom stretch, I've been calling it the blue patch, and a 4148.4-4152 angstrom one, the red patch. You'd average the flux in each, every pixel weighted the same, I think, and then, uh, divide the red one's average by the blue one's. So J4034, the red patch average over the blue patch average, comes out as 1.36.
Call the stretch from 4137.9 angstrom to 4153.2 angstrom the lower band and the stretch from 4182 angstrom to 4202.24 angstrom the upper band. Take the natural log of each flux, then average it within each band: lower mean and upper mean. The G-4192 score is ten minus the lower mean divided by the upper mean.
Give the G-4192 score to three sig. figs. 9.05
